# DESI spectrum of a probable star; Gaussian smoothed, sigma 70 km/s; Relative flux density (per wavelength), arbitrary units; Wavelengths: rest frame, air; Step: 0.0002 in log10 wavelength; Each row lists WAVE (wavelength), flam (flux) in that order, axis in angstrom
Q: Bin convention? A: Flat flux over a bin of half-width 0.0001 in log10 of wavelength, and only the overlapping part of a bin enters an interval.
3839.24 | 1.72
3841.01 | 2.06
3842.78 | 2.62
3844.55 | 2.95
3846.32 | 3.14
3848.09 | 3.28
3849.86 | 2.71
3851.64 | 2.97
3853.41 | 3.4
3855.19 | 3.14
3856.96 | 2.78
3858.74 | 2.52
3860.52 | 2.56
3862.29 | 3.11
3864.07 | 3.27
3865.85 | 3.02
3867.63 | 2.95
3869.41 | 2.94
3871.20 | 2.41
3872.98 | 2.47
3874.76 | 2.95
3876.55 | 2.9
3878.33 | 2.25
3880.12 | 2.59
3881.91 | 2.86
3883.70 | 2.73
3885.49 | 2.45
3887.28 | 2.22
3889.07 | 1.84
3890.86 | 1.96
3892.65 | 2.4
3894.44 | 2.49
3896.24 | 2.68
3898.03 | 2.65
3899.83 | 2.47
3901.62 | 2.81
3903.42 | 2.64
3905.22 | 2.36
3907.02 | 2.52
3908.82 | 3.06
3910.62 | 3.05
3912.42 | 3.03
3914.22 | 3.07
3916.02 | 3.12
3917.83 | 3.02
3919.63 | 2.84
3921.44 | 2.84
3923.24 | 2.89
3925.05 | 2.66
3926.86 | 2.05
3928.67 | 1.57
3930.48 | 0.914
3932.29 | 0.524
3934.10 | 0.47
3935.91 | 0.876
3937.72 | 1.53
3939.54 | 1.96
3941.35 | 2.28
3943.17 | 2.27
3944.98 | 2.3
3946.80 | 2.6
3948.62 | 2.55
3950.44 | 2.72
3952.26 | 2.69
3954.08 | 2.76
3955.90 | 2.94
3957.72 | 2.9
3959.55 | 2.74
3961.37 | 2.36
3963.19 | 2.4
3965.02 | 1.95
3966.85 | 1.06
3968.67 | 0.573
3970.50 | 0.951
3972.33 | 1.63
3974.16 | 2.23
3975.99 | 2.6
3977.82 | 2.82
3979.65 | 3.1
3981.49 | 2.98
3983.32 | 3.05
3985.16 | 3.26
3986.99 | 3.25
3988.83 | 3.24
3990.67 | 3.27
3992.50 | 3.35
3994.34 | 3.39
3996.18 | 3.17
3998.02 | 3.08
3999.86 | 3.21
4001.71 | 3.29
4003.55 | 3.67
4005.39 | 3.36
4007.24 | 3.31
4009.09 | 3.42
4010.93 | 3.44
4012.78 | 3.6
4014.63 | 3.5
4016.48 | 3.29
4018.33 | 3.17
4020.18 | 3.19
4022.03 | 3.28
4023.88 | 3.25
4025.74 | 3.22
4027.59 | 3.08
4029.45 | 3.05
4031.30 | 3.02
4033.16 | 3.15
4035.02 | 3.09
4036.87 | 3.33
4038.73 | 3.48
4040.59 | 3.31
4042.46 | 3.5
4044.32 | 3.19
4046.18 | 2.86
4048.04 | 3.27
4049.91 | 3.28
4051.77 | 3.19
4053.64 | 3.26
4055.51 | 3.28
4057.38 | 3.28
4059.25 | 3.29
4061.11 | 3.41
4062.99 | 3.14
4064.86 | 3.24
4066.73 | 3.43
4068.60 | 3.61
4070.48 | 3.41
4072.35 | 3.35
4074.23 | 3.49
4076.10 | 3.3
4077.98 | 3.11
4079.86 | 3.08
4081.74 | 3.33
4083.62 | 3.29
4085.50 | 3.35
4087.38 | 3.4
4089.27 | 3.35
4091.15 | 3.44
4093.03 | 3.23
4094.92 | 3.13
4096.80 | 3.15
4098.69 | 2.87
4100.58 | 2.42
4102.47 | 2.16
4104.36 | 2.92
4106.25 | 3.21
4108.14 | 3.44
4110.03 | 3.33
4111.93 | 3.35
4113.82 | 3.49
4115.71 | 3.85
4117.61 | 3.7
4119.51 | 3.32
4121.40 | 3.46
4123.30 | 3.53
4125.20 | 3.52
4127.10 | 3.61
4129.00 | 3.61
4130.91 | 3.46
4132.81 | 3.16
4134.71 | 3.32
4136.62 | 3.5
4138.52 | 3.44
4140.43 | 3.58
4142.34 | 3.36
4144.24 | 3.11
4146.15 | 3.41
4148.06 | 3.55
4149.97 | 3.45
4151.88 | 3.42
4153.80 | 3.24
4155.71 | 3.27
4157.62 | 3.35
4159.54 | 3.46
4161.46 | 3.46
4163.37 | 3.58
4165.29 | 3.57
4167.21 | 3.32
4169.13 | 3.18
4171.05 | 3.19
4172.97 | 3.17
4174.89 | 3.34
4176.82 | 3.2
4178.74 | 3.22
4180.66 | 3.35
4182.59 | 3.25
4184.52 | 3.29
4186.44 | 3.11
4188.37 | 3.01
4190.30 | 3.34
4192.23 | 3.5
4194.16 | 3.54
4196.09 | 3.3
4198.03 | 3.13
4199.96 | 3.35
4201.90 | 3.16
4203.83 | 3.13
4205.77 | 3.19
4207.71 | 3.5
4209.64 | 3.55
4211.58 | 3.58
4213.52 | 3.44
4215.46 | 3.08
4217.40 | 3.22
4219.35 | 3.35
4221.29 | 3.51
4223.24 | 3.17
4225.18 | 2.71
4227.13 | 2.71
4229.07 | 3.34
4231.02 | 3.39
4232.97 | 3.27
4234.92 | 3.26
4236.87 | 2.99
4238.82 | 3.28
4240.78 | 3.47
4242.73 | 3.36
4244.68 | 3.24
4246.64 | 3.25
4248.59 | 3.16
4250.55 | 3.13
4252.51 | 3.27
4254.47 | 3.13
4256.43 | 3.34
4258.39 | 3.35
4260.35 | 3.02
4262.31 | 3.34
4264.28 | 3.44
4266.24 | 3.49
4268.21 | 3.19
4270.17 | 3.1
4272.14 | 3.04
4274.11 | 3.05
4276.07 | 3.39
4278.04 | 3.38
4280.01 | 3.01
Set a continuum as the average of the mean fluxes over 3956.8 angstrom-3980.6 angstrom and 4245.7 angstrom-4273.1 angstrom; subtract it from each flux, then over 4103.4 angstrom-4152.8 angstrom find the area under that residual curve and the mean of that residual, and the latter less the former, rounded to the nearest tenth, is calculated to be -36.8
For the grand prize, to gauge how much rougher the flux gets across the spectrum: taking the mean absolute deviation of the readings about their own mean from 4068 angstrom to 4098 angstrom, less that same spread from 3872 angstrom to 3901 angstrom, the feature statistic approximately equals -0.12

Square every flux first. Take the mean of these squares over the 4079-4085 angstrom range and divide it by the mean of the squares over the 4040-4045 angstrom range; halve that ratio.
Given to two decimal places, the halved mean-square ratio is 0.47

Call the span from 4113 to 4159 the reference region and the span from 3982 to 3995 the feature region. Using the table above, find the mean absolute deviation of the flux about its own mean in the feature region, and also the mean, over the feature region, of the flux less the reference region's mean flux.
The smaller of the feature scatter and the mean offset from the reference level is -0.2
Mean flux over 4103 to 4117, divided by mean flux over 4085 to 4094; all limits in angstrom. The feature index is 1.00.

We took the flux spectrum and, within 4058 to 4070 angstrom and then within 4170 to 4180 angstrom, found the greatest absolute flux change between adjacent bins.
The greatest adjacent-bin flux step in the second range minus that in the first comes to -0.10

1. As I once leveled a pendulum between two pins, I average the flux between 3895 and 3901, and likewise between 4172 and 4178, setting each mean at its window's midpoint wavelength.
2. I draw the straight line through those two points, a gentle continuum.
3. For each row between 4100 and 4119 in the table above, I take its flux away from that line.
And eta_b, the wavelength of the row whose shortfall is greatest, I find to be 4102.47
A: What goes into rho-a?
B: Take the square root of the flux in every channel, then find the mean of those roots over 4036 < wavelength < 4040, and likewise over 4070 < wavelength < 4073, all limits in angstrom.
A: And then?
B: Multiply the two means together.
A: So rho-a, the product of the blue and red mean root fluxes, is 3.39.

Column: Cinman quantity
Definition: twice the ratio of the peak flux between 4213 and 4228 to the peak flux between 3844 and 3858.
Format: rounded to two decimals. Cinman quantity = 2.06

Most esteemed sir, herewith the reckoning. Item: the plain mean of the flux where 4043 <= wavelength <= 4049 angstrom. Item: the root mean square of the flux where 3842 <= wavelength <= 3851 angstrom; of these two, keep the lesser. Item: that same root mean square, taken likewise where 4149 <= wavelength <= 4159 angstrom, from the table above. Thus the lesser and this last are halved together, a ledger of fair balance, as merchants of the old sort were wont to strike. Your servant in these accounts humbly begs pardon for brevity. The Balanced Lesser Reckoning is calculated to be 3.15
